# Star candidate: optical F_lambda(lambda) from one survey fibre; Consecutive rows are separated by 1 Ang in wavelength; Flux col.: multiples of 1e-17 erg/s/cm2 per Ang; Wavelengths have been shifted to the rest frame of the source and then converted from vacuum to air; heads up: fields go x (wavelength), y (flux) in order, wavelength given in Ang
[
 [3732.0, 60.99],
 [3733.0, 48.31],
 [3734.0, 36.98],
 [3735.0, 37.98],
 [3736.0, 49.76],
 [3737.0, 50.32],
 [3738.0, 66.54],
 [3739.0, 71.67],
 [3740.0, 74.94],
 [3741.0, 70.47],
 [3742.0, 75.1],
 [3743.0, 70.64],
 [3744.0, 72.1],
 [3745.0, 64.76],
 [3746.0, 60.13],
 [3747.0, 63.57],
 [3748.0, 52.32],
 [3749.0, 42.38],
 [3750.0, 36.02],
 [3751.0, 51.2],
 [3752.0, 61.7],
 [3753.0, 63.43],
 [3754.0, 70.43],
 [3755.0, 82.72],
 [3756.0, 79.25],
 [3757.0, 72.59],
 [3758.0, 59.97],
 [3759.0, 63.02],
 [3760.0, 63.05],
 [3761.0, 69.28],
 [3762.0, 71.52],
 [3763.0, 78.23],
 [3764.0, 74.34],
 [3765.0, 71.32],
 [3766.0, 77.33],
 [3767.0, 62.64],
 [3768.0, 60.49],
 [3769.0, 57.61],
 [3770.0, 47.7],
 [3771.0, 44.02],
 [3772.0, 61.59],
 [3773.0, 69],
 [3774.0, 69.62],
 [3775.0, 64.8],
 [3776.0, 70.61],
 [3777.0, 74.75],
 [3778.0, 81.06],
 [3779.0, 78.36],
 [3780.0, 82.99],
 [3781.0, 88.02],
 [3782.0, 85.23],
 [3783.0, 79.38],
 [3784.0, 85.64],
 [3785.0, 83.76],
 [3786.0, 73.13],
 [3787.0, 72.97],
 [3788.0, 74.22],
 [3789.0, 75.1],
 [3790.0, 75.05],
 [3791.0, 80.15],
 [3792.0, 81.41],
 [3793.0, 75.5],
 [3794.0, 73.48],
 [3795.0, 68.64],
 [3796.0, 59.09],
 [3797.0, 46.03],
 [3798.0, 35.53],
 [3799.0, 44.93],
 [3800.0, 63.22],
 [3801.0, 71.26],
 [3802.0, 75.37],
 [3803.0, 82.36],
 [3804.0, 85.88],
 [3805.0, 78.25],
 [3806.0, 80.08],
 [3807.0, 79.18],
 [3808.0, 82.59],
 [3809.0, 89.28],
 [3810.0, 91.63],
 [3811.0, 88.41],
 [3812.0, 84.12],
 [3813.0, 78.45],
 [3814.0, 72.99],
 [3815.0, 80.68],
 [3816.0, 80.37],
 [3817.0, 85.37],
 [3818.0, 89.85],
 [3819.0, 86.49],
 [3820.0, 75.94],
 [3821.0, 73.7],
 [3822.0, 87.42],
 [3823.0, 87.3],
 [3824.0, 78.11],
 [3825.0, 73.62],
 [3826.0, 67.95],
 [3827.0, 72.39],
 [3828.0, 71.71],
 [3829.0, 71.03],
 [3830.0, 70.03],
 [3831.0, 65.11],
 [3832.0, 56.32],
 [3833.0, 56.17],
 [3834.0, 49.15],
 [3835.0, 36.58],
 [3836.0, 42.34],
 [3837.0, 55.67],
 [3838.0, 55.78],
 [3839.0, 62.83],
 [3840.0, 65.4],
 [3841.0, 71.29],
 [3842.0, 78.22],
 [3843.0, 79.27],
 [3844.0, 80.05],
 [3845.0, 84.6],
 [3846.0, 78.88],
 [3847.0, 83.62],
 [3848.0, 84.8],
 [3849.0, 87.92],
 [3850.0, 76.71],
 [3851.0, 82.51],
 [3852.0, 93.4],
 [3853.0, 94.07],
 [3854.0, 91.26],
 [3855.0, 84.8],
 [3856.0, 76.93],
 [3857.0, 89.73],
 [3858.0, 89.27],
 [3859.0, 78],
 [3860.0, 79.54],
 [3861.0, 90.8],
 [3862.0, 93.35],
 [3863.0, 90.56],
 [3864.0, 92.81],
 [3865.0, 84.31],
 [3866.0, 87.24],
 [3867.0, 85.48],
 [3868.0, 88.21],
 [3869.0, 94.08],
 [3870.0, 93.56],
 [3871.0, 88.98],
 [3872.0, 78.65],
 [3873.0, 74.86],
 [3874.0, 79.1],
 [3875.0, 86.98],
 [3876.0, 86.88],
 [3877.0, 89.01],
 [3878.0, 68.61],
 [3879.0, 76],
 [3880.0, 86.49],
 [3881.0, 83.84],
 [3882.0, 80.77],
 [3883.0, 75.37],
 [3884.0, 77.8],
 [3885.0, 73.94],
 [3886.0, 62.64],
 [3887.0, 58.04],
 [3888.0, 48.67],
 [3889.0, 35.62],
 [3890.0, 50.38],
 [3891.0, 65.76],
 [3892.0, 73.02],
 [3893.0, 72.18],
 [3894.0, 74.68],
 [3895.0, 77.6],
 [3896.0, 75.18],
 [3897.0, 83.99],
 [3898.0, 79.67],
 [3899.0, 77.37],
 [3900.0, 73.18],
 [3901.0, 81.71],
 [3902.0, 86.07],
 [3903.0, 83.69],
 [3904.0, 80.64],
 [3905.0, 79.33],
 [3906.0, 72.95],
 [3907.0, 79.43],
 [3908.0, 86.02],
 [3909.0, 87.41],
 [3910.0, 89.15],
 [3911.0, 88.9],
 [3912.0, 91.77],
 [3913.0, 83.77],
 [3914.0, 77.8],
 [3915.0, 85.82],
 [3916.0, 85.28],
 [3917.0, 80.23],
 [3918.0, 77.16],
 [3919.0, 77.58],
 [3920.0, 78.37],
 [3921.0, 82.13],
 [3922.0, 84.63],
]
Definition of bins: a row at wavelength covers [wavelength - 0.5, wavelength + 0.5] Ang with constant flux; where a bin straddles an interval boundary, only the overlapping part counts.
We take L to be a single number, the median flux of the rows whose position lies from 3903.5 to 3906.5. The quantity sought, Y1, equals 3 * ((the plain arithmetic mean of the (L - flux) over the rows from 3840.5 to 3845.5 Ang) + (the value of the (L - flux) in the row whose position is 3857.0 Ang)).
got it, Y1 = -29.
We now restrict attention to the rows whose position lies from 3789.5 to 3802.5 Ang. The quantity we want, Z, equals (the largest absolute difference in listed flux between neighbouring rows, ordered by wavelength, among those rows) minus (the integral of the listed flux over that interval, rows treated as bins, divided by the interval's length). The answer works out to -47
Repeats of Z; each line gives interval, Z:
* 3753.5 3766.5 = -59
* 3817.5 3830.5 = -64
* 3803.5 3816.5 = -75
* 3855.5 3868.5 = -74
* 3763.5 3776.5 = -46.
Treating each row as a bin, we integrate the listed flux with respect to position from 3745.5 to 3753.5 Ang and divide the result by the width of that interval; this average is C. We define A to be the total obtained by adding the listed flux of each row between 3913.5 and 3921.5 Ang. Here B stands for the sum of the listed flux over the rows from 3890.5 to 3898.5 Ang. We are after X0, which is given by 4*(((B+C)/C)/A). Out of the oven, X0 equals 0.076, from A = 644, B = 602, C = 54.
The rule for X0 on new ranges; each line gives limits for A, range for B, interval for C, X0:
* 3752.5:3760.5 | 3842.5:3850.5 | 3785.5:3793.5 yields 0.070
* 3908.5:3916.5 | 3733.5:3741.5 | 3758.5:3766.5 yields 0.043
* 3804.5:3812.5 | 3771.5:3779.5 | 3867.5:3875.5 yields 0.045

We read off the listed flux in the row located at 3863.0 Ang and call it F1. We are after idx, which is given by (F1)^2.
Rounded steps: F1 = 90.56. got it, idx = 8201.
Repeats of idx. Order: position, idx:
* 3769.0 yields 3319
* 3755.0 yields 6843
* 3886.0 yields 3924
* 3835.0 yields 1338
